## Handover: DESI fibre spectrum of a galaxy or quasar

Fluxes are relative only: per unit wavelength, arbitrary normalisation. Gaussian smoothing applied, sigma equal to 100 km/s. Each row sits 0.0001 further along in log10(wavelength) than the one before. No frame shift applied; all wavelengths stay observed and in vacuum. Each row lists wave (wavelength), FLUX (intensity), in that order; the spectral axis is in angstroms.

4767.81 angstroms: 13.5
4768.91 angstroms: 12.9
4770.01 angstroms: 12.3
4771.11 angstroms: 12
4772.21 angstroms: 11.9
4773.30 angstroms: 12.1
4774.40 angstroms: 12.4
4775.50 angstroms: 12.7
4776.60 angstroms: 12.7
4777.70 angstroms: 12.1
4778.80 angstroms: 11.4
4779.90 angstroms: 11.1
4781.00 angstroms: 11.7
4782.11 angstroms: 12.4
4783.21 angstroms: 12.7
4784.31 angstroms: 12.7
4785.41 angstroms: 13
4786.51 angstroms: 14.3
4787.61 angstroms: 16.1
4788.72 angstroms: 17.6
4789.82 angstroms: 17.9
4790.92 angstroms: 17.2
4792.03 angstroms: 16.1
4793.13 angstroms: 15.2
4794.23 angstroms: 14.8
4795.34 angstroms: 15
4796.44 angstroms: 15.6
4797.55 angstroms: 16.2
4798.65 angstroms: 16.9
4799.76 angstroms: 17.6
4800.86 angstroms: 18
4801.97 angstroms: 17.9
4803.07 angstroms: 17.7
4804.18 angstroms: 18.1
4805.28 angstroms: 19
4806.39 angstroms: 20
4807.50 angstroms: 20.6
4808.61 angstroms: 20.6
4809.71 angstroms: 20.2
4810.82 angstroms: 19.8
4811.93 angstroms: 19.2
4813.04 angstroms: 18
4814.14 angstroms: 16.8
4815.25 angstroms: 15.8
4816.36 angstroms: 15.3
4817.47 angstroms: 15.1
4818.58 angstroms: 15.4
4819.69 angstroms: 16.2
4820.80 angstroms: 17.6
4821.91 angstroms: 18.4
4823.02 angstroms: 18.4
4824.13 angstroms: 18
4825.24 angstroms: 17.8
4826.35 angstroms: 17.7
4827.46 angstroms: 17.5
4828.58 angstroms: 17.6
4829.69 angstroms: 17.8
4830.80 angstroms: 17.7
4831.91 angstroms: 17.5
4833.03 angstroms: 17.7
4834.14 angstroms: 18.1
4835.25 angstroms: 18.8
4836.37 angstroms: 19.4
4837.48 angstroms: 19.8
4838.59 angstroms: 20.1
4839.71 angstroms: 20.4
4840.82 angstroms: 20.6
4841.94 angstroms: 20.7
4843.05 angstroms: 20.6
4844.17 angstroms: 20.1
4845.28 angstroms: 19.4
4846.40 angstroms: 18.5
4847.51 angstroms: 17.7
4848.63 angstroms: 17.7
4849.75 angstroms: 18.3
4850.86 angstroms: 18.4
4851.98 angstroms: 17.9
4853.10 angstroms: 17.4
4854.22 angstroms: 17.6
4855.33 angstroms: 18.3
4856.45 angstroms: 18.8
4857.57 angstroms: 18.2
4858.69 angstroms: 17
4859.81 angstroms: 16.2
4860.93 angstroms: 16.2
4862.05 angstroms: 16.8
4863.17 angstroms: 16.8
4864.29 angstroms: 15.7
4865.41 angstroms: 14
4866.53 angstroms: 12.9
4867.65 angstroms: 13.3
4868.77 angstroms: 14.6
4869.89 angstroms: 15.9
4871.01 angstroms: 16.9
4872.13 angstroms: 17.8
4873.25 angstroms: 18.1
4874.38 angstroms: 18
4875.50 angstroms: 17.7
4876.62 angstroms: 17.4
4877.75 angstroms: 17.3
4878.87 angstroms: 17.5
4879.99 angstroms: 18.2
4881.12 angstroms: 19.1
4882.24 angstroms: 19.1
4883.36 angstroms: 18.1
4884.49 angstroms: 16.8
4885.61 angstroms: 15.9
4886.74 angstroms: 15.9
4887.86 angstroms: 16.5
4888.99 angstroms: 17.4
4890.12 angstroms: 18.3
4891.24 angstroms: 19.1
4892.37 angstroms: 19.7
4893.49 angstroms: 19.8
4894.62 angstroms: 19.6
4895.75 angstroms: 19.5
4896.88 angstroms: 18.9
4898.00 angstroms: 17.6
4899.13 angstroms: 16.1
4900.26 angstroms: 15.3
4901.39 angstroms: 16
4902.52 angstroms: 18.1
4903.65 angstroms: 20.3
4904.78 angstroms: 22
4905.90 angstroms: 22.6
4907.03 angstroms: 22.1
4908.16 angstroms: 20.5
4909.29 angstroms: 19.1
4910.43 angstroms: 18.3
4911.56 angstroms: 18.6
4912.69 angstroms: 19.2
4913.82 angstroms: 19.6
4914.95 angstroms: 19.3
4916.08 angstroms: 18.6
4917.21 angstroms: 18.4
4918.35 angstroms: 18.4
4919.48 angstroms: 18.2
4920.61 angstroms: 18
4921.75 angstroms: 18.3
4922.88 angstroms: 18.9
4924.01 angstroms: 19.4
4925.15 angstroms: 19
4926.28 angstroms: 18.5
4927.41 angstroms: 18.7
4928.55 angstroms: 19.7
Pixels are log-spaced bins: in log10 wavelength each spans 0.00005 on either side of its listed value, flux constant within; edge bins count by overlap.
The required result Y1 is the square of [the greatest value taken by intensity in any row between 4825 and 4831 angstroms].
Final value 317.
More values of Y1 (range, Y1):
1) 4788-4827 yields 424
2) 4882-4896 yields 392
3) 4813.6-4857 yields 428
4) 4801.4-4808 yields 424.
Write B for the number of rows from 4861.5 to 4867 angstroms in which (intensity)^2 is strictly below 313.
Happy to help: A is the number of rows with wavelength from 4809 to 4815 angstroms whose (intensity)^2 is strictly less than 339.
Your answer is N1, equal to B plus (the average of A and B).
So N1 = 8.5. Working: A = 2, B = 5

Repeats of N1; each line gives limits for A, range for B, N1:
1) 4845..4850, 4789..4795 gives 7.5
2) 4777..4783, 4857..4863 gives 8.5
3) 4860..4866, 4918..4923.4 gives 2.5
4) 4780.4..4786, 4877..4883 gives 5.5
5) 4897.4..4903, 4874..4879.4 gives 7.0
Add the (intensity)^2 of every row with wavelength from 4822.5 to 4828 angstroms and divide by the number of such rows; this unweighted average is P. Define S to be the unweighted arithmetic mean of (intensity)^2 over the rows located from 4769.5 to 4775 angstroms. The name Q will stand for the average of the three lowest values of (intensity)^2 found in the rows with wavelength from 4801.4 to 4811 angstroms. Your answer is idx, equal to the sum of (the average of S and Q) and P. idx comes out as 554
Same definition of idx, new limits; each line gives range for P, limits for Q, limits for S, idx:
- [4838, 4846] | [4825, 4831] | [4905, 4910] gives 789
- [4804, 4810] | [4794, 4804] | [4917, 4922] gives 672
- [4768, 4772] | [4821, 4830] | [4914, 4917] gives 488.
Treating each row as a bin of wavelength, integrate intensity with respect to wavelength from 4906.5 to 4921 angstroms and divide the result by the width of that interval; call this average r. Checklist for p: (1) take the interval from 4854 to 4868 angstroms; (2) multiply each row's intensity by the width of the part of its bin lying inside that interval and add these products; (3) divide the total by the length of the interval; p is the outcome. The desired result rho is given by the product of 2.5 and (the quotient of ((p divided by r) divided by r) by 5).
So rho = 0.0223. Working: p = 16.3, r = 19.1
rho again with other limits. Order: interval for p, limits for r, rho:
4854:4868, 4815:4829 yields 0.0282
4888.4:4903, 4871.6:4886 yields 0.0286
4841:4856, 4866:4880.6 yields 0.0340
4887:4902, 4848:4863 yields 0.0291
